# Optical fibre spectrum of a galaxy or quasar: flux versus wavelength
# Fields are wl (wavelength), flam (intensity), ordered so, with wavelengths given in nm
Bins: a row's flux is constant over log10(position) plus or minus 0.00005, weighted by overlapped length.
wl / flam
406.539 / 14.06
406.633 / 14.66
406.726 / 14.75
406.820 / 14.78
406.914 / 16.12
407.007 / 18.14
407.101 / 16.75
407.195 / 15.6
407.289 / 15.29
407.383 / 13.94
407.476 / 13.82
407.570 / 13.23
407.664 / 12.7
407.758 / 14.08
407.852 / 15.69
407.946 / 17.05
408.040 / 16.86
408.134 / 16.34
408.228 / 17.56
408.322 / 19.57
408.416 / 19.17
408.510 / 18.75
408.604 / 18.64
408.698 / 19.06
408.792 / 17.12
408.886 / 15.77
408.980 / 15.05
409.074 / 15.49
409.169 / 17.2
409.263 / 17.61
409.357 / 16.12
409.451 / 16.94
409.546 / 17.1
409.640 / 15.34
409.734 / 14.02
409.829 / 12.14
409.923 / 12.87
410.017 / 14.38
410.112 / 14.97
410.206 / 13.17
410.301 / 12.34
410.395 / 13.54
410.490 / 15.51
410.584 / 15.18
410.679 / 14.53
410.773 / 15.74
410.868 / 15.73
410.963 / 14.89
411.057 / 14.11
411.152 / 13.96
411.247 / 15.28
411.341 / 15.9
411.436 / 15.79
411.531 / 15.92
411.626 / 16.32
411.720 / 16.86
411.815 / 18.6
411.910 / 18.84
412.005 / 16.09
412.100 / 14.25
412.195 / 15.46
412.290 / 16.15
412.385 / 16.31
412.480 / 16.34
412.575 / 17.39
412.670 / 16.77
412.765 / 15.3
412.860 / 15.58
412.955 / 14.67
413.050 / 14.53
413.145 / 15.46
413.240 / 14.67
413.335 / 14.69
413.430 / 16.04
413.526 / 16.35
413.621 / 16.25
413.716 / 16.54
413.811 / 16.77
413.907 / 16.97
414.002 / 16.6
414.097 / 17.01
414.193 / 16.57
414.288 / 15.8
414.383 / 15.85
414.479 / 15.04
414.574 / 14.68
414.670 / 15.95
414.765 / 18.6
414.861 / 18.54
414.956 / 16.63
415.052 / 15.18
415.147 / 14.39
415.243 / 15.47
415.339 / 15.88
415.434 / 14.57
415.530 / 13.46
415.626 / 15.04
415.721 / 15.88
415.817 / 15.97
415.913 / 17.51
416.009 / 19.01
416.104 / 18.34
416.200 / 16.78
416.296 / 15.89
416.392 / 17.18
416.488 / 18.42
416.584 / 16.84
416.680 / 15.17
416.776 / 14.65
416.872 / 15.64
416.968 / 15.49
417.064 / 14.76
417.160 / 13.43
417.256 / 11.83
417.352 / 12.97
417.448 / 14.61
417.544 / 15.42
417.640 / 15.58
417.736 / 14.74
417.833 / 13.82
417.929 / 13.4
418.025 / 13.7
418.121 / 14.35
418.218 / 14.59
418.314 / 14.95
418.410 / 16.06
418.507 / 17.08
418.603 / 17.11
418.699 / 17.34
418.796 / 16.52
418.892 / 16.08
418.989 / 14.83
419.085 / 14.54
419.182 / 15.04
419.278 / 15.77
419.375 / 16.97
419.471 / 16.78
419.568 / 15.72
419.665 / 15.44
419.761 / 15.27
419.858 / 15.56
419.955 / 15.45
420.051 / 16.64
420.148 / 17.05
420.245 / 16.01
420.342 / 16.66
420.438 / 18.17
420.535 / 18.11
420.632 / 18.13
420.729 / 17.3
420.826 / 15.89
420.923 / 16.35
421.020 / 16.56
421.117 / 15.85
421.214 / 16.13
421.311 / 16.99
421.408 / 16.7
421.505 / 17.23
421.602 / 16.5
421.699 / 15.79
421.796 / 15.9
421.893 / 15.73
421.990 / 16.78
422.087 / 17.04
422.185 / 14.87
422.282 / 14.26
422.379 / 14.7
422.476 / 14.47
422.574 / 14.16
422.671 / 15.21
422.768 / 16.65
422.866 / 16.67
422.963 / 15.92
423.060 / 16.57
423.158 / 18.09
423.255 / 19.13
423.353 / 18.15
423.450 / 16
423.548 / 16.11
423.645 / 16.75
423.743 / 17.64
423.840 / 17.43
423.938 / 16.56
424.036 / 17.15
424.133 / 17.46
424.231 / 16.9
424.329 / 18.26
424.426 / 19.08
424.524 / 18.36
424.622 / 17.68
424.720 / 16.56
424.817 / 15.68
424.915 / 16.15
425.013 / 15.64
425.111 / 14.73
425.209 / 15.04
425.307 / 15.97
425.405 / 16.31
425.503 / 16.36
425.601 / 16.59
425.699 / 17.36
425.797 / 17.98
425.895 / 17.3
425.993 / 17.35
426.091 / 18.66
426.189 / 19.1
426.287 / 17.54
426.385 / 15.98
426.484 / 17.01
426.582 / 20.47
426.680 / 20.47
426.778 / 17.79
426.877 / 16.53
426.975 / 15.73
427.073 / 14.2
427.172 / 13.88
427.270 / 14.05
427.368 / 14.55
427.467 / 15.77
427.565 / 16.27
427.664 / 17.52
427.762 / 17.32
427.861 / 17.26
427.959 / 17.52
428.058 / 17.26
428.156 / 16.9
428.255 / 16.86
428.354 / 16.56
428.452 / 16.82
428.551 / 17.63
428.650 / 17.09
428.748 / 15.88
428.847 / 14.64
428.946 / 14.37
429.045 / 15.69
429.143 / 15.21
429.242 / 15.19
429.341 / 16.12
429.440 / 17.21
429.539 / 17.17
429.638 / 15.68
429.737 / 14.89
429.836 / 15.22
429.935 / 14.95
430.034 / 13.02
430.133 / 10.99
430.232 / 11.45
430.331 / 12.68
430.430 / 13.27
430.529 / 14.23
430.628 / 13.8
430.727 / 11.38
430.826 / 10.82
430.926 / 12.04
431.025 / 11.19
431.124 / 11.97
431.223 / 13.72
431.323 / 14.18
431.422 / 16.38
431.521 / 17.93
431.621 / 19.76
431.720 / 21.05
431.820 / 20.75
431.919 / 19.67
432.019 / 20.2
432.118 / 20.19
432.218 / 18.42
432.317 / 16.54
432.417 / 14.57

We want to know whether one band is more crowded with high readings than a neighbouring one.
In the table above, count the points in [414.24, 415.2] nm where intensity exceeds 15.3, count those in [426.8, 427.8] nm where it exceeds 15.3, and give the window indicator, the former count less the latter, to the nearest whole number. 0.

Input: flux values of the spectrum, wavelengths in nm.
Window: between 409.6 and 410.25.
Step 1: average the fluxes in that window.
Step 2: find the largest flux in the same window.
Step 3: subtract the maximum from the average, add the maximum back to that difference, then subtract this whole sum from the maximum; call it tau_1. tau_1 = 1.50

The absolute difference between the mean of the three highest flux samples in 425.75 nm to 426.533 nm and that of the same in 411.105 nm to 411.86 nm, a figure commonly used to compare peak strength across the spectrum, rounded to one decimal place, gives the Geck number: 1.3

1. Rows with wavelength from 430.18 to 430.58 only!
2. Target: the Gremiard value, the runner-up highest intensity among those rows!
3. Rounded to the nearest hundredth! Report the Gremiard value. 13.27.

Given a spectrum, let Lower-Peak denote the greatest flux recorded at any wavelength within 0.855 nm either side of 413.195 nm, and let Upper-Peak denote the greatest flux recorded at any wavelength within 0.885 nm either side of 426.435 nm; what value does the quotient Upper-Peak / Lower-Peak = 1.18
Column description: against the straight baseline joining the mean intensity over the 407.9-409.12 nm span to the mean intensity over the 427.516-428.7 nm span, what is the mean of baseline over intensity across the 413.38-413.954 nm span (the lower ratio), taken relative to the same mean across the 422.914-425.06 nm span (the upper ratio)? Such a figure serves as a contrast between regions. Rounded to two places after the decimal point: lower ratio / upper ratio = 1.05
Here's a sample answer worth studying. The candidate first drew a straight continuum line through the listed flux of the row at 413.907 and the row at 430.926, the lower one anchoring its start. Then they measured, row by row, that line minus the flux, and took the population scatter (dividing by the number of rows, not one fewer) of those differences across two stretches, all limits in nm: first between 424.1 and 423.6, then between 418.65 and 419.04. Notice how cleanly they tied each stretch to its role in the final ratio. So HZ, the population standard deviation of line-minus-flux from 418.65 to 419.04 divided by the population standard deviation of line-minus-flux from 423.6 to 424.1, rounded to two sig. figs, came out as 2.2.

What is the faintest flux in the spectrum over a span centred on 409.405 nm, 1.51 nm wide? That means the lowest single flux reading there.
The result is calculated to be 12.14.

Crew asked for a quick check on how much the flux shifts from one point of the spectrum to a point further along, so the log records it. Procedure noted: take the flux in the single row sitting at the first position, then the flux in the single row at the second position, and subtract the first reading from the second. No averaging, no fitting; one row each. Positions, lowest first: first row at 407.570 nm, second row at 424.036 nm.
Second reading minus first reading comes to 3.9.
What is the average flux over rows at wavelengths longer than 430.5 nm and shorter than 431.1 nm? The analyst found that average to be 12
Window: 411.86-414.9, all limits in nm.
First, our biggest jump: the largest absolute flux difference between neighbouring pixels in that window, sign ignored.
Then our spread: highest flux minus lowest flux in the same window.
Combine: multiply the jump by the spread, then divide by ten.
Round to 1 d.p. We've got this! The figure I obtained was 1.3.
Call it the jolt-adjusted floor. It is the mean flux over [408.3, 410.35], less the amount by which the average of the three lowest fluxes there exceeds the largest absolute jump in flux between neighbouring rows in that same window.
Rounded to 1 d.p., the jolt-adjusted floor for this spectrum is 5.5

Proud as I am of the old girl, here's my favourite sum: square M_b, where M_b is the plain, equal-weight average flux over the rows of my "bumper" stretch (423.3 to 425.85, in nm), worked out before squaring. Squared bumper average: 284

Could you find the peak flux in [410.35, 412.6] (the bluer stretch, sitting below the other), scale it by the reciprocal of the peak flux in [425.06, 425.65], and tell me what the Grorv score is 1.14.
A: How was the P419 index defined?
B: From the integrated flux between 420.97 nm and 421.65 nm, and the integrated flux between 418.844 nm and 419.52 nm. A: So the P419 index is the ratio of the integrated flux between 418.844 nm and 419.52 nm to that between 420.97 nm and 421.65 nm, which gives 0.94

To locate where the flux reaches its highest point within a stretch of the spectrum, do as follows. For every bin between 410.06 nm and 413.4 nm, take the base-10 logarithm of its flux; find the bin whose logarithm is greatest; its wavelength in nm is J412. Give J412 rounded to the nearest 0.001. 411.910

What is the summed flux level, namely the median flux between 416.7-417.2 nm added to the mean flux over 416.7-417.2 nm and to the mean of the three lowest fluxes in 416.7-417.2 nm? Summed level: 44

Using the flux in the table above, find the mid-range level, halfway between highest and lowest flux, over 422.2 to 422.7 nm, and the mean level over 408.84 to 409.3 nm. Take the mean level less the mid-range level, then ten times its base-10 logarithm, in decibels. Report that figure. 2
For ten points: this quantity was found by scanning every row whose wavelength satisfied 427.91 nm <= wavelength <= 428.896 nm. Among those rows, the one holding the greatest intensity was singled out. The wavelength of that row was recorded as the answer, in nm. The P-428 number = 428.551 nm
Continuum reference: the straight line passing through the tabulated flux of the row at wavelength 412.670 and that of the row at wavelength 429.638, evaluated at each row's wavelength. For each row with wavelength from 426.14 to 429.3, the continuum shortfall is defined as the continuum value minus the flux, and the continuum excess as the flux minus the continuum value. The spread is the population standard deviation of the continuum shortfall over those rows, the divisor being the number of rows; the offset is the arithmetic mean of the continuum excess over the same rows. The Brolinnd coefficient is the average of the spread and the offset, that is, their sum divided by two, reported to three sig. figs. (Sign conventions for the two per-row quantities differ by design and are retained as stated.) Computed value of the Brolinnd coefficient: 1.16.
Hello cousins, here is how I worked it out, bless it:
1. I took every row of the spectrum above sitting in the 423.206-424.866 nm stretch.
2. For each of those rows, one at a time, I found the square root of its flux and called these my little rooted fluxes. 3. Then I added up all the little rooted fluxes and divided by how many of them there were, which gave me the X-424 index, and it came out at 4.16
